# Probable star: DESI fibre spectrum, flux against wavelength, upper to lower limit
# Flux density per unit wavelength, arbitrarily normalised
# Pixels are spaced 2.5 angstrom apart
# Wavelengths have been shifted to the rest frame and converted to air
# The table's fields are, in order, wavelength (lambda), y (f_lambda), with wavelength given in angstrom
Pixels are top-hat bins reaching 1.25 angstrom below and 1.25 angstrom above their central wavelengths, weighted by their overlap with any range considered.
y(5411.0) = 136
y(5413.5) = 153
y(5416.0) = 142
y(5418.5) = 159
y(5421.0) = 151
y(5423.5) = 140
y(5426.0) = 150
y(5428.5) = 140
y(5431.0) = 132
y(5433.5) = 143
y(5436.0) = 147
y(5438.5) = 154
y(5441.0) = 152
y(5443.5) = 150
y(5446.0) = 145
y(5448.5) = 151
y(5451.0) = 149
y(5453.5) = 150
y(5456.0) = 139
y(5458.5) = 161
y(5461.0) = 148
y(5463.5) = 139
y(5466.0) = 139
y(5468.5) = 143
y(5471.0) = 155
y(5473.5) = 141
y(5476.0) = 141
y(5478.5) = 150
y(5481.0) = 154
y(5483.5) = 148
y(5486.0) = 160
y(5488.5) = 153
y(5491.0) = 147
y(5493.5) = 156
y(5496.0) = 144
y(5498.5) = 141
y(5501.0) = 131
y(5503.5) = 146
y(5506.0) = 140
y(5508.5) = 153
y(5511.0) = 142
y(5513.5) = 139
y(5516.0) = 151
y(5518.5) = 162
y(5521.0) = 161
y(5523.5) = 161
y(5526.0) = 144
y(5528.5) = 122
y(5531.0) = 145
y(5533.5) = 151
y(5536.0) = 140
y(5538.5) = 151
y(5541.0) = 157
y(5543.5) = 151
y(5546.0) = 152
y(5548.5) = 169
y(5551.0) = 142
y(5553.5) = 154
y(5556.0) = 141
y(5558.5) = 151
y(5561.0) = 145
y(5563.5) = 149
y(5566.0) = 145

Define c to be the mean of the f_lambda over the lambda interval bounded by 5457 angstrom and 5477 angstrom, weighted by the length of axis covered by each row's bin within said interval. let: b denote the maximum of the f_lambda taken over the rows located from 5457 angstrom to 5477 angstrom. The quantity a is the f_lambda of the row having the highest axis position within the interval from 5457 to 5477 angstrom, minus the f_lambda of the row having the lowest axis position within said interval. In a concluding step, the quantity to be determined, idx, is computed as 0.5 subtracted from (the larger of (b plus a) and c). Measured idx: 145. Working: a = -20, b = 161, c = 146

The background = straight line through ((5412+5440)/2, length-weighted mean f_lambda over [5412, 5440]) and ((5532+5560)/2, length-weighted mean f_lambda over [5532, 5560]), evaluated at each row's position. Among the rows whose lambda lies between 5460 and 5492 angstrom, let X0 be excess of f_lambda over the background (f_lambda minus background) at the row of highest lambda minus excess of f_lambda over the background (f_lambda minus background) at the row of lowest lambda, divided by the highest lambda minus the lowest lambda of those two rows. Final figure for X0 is -0.07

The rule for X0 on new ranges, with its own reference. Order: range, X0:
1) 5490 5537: -0.19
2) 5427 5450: 0.51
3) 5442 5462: -0.15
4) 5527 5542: 2.76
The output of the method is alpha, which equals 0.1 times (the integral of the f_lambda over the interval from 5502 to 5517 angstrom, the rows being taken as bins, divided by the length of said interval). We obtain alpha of 14.5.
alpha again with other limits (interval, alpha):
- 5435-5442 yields 15.1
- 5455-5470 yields 14.5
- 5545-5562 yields 15.1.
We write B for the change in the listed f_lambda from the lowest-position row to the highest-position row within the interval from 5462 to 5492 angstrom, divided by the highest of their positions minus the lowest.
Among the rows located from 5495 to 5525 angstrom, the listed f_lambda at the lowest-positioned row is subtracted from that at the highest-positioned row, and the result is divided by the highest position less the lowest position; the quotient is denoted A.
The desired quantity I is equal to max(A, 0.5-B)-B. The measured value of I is 0.3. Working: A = 0.6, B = 0.3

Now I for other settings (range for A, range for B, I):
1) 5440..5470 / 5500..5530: 1.2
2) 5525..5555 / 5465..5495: -0.3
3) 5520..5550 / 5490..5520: -0.3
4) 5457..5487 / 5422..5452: -0.2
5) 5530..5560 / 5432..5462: 0.1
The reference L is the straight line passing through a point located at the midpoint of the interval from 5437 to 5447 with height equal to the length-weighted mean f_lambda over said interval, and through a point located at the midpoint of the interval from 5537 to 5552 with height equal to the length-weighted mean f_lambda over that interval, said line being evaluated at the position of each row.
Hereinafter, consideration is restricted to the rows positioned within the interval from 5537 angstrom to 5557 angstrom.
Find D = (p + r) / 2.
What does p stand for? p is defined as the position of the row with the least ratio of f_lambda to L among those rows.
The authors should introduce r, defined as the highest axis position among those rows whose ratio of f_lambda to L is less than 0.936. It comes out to 5556.0 angstrom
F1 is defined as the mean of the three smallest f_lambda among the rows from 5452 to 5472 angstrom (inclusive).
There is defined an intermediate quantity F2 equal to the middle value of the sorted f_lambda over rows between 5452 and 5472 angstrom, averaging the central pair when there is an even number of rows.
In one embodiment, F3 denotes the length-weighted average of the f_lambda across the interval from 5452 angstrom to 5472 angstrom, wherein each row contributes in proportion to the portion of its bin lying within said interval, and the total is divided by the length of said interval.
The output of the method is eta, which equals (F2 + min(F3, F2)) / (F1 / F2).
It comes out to 305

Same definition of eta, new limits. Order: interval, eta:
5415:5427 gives 311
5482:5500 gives 304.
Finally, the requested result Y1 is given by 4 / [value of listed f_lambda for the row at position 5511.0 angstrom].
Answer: 0.0282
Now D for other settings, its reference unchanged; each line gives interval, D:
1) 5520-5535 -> 5528.5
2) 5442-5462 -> 5456.0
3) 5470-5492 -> 5476.0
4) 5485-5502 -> 5501.0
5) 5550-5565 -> 5556.0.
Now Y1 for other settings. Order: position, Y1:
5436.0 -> 0.0272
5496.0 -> 0.0278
